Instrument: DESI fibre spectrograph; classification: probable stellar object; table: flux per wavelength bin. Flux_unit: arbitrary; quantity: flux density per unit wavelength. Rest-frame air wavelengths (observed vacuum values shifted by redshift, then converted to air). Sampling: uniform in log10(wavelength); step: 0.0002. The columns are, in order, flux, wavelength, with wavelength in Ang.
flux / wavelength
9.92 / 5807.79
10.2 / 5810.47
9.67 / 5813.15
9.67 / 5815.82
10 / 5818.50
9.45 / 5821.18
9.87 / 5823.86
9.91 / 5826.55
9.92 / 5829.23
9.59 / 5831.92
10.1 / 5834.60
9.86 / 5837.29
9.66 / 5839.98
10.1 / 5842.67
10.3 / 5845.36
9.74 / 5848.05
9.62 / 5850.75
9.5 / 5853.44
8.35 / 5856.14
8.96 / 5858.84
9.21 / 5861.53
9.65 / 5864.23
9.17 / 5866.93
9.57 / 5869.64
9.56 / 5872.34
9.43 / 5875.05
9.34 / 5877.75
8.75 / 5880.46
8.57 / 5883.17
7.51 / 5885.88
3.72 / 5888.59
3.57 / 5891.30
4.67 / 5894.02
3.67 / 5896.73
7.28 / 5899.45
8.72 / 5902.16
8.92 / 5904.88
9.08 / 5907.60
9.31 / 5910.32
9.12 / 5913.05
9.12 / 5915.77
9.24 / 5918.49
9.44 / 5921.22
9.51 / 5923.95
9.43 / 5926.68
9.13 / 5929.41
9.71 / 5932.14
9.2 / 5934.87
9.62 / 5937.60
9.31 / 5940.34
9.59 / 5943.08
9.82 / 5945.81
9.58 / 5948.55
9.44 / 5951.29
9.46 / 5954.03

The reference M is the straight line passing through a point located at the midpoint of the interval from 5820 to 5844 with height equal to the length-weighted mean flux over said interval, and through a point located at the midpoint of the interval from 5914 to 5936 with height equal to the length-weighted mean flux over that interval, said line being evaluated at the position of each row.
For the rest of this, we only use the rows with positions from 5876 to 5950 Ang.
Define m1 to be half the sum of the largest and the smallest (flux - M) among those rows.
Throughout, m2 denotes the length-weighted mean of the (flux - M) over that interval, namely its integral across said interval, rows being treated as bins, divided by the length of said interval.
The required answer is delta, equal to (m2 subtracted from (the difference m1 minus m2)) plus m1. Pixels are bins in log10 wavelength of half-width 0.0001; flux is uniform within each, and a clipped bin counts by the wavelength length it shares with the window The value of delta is -3.2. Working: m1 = -2.7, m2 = -1.1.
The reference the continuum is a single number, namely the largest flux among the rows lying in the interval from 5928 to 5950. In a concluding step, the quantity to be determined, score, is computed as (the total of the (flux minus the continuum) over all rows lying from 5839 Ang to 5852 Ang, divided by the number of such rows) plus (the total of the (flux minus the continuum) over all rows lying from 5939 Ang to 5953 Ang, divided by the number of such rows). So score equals -0.2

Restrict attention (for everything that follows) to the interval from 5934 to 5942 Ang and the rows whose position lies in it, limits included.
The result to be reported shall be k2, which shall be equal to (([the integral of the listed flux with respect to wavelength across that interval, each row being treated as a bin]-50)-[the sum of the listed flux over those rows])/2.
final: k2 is -1.51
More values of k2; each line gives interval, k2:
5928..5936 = -1.60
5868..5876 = -1.27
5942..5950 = -0.81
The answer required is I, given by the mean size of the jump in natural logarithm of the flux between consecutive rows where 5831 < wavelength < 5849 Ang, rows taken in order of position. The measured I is 0.036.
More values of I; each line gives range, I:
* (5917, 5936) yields 0.031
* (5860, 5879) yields 0.027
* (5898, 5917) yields 0.044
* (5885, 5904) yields 0.353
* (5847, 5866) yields 0.050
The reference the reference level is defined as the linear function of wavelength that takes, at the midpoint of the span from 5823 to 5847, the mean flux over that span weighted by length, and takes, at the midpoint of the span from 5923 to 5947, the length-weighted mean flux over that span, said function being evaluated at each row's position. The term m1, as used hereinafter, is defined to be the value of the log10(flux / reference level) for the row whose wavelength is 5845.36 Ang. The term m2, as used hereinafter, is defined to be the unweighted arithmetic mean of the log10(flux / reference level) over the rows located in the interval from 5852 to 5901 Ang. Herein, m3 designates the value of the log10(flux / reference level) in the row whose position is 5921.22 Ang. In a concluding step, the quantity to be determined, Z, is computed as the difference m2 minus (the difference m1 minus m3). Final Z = -0.14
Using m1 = 0.018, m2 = -0.120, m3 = -0.005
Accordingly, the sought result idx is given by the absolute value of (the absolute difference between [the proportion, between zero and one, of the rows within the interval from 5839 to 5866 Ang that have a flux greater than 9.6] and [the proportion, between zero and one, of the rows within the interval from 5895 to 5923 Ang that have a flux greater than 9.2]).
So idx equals 0.30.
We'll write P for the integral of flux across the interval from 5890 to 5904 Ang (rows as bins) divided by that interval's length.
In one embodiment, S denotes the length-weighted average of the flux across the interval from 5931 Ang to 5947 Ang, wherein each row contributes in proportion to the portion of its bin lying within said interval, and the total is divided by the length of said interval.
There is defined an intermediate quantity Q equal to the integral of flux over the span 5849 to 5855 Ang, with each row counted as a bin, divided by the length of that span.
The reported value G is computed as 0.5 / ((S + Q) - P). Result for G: 0.0374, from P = 5.7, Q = 9.52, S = 9.54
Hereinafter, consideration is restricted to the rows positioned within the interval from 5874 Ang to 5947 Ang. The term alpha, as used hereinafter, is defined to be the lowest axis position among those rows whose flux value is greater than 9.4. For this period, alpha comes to 5875.05 Ang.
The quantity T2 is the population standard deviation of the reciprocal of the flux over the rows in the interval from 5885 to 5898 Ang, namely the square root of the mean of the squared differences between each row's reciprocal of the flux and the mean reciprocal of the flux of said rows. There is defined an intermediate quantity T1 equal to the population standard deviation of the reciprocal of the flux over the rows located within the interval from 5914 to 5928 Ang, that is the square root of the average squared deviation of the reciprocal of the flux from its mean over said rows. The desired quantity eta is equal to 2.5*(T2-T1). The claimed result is 0.13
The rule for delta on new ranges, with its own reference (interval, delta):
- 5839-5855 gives 0.2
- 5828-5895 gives -3.6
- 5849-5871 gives -0.5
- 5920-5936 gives 0.1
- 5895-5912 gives -2.6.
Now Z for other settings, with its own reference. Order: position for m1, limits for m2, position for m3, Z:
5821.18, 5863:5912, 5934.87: -0.11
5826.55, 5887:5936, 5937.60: -0.10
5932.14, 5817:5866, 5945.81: 0.00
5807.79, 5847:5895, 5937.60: -0.08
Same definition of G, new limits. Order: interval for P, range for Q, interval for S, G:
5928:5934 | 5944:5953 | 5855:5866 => 0.0539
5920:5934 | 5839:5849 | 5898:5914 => 0.0541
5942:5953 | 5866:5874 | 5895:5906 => 0.0729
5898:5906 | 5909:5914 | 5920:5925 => 0.0479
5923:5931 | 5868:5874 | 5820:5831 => 0.0503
